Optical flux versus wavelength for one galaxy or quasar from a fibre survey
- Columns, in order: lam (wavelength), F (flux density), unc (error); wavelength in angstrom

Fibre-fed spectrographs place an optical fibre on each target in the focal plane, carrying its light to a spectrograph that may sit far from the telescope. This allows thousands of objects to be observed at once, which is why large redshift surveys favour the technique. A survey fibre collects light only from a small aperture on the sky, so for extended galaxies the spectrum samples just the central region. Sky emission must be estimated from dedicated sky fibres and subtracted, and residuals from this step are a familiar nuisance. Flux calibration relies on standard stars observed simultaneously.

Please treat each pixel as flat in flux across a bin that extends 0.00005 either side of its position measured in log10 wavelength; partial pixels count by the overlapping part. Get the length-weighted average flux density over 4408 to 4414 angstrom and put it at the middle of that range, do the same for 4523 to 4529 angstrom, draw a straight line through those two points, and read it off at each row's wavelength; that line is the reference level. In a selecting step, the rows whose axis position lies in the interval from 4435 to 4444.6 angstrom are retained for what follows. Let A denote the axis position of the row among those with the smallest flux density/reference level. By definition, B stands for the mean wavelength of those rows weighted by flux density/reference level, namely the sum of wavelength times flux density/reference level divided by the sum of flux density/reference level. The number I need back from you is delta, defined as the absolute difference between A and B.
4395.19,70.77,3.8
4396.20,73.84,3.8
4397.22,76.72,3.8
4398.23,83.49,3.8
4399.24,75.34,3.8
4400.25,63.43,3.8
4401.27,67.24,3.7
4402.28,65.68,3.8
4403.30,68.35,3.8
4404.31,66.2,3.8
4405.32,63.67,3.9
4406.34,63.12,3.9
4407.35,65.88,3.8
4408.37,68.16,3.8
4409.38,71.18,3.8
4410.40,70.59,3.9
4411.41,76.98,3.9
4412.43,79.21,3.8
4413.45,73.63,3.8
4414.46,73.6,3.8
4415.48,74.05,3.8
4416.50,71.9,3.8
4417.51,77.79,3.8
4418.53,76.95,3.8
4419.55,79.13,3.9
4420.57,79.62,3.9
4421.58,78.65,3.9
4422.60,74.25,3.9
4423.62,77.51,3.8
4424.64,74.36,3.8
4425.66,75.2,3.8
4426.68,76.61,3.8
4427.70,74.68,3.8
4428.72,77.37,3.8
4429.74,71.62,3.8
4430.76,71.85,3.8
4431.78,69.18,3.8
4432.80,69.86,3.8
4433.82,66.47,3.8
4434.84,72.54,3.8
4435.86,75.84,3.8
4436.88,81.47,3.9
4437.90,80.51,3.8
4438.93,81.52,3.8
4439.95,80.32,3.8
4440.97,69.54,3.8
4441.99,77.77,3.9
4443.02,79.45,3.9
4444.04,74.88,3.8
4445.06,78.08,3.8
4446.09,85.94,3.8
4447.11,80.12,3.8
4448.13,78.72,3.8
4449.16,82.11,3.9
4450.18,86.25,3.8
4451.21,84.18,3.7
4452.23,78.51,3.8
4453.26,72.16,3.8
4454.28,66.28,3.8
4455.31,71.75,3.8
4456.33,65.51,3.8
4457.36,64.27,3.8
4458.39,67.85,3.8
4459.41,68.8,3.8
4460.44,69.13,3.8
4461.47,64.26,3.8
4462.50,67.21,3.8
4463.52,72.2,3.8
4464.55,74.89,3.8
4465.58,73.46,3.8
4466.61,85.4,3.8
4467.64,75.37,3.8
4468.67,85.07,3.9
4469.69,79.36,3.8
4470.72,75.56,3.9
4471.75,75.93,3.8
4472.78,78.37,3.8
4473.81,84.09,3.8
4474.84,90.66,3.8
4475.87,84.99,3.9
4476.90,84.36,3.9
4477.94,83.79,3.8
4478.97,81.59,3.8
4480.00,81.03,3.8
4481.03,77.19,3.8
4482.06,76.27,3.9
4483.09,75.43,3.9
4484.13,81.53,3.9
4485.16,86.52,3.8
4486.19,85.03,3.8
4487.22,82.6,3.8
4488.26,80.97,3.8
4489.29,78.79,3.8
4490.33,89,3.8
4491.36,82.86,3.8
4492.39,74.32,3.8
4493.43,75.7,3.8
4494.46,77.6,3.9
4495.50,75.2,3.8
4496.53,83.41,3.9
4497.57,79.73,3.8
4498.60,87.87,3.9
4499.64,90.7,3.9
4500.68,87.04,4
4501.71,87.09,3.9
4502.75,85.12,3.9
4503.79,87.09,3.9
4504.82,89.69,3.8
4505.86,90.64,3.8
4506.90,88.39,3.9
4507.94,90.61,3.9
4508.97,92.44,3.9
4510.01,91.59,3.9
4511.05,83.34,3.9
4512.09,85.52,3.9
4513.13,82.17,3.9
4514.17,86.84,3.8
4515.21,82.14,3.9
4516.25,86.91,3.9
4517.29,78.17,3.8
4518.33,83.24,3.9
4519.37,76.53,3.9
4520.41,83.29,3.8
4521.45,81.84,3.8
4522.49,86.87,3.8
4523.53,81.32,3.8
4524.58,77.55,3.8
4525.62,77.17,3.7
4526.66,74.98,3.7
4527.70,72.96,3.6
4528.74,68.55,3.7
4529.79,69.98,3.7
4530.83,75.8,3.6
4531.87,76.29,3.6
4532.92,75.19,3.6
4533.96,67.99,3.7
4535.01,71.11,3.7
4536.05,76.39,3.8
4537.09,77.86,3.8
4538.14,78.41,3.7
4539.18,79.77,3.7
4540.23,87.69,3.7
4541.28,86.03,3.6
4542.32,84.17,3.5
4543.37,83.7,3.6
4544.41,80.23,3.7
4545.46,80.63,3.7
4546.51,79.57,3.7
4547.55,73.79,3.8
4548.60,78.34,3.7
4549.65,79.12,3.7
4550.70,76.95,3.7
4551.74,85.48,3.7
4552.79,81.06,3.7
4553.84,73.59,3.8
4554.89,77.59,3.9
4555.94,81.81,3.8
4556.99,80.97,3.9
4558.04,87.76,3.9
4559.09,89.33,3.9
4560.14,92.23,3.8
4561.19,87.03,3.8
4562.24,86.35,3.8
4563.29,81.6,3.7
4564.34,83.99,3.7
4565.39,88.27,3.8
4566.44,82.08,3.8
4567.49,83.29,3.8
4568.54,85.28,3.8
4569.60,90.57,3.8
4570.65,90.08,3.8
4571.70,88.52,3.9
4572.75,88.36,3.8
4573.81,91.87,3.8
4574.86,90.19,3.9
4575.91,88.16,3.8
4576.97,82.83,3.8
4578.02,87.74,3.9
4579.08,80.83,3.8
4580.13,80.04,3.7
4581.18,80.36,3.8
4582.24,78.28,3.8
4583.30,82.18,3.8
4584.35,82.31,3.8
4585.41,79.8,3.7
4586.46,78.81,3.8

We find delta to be 1.1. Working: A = 4440.97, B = 4439.9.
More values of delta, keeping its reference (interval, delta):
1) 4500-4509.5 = 2.1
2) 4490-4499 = 2.1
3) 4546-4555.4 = 3.1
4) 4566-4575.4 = 4.3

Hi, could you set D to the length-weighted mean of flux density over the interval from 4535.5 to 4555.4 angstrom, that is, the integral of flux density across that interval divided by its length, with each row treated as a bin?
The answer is 80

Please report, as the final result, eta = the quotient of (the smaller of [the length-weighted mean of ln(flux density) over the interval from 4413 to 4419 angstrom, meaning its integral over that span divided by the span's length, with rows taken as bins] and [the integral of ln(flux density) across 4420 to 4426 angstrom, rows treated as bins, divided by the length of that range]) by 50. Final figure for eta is 0.0863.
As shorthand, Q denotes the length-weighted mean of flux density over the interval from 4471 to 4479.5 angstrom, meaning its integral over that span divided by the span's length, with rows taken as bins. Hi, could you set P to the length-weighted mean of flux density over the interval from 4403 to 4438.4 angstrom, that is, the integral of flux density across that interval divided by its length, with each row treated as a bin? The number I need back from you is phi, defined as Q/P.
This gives 1.13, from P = 73.4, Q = 83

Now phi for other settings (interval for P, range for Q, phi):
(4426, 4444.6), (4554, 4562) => 1.13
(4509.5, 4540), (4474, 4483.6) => 1.04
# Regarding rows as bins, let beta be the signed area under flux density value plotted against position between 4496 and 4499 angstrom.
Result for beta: 251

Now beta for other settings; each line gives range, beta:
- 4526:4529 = 219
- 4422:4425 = 226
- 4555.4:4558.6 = 267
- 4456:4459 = 198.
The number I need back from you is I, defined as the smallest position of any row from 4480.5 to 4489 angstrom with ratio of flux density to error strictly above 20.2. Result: 4481.03 angstrom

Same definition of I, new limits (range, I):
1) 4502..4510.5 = 4502.75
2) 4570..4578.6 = 4570.65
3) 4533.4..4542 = 4537.09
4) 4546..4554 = 4546.51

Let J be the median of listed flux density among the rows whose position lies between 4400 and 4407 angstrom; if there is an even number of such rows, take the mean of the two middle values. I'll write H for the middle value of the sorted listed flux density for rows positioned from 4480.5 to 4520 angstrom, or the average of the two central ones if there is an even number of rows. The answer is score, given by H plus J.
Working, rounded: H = 83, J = 66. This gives 149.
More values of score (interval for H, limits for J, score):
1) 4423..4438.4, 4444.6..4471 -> 150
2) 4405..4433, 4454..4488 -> 150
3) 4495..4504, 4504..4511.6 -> 178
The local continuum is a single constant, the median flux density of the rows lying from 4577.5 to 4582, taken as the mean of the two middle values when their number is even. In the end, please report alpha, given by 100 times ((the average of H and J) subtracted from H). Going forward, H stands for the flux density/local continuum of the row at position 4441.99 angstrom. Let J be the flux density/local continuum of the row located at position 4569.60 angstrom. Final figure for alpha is -7.9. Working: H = 0.96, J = 1.12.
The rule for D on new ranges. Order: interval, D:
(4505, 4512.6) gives 89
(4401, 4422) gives 72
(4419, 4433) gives 75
